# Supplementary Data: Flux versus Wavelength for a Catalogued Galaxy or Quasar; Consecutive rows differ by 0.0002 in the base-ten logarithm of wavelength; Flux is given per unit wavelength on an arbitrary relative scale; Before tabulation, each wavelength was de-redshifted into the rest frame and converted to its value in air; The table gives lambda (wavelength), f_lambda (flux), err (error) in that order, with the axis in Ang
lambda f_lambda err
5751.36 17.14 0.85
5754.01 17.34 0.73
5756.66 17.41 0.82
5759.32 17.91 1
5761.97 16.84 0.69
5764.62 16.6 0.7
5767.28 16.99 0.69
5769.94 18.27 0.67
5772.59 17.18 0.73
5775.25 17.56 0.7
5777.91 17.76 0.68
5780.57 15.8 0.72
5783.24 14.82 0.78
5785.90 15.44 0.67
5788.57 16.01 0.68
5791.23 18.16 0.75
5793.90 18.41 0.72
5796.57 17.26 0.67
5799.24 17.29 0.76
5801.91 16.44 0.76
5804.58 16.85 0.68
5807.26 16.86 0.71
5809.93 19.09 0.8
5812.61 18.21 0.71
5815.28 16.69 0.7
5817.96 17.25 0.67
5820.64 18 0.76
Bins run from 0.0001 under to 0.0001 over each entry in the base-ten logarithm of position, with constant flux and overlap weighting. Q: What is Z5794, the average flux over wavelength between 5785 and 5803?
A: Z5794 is 17.0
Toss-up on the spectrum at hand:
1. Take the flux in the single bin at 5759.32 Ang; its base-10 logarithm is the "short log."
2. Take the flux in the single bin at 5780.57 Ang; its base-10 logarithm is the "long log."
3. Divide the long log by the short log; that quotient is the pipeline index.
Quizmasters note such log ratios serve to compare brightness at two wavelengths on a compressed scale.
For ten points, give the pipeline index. 0.96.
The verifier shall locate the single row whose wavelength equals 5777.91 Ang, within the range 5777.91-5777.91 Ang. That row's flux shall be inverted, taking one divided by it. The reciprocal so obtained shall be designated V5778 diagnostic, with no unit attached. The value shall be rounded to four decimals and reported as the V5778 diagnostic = 0.0563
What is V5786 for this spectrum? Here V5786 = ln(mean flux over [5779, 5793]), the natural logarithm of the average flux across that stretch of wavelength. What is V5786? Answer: 2.78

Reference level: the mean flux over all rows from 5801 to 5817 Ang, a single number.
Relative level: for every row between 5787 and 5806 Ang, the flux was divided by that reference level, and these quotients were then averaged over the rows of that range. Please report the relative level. 0.99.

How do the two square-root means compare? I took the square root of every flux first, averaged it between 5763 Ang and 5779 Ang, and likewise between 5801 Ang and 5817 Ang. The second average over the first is 1.00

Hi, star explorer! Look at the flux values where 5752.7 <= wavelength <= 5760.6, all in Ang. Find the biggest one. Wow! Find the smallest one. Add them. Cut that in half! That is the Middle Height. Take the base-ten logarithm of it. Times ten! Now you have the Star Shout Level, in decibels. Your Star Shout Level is 12.5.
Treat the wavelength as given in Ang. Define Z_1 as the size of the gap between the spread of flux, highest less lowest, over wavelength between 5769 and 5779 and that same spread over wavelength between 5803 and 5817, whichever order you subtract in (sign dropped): 1.3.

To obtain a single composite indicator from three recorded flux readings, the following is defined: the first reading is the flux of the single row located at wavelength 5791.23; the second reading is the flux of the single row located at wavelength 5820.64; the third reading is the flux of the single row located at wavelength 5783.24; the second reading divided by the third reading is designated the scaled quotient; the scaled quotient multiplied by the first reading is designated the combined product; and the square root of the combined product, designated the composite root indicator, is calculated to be 4.7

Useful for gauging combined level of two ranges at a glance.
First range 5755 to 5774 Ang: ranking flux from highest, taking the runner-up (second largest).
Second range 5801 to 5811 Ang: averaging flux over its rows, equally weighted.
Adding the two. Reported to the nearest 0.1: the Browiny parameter 35.2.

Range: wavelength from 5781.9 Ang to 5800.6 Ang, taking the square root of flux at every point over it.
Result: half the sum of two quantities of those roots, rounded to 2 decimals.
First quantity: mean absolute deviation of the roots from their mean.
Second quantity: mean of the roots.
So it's 2.12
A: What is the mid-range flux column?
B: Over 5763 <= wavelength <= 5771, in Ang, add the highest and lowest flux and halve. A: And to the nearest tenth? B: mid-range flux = 17.4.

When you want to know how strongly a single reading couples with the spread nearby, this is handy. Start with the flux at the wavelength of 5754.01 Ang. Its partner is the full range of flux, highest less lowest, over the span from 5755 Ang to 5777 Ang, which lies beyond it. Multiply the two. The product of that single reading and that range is 29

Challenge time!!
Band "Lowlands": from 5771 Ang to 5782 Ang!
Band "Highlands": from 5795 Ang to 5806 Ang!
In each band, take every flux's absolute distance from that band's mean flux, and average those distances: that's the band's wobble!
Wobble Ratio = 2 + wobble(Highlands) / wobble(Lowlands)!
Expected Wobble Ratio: 2.5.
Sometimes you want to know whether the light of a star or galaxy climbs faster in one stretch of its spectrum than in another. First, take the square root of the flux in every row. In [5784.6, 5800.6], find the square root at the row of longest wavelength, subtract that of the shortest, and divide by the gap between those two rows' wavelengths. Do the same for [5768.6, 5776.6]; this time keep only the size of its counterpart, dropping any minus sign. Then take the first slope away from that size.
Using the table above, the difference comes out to -0.001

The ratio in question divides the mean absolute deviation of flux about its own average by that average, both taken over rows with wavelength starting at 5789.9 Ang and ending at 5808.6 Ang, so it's 0.032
